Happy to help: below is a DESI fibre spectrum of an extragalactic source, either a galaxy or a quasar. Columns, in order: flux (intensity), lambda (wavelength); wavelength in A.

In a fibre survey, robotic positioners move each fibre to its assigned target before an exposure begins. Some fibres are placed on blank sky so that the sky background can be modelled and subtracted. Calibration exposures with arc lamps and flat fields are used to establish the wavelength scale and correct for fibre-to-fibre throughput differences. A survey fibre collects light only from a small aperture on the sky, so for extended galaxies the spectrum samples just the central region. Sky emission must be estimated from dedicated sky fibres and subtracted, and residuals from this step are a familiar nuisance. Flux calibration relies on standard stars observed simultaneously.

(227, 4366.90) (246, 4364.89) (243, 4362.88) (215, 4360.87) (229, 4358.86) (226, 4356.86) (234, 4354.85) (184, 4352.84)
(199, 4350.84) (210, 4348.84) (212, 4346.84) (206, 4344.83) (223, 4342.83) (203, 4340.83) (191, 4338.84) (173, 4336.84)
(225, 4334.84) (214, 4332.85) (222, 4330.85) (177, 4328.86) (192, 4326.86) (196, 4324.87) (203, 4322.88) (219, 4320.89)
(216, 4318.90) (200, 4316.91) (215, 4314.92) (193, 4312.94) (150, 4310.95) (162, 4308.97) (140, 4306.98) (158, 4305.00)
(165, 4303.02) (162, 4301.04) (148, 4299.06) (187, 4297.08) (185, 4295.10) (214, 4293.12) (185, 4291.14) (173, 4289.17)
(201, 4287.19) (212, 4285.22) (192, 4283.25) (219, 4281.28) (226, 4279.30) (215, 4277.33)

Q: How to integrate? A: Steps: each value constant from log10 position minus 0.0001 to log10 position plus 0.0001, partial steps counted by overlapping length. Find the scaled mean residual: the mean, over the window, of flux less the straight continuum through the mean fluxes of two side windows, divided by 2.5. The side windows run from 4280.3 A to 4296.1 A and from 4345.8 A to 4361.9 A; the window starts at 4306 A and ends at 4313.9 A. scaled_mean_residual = -16.7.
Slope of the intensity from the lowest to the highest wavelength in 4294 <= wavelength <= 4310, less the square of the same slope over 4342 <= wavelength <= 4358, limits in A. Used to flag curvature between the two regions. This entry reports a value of -1.7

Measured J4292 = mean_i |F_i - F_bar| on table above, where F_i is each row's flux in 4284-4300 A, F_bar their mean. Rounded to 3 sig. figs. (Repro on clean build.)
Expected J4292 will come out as 15.7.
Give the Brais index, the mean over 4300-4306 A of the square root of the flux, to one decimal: 12.7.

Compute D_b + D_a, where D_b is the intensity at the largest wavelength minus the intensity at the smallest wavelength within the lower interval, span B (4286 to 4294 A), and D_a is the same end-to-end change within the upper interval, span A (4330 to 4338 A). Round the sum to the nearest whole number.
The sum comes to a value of -36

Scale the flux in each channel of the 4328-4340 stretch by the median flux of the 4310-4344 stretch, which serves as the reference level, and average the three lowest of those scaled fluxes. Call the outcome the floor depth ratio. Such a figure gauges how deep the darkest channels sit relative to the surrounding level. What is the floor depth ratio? 0.89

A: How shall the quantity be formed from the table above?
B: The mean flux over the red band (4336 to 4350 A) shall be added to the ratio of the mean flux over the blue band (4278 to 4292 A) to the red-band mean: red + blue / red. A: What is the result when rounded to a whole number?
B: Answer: 204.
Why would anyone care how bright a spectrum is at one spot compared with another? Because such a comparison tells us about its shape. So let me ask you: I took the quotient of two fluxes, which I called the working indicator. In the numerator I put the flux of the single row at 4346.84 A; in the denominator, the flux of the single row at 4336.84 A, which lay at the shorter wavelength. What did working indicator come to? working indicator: 1.23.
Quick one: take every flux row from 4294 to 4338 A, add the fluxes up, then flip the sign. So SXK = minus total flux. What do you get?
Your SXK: -4102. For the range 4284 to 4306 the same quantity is -1990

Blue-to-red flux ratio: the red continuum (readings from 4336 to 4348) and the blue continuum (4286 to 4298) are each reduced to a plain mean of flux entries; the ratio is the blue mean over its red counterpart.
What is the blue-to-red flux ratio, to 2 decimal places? 0.95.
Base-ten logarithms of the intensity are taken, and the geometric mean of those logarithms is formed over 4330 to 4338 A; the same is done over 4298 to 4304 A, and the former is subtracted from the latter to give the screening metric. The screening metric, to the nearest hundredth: -0.12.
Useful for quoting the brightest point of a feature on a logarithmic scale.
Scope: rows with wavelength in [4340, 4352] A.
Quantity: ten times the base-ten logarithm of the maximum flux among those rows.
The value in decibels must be 23.5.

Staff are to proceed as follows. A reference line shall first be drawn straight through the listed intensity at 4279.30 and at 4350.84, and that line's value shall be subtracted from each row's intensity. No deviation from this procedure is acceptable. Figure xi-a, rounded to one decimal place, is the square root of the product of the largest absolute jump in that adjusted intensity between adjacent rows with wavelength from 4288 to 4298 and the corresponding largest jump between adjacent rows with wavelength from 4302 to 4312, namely 26.0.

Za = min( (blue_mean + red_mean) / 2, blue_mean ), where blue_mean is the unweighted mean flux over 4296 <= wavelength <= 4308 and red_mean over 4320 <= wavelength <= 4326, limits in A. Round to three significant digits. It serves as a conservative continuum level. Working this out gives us 160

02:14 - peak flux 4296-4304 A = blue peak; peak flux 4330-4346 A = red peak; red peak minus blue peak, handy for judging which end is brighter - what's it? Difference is 38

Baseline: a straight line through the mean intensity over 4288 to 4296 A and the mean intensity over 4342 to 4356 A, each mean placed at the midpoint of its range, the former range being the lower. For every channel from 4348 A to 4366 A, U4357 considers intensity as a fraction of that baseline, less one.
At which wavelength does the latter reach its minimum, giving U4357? 4352.84 A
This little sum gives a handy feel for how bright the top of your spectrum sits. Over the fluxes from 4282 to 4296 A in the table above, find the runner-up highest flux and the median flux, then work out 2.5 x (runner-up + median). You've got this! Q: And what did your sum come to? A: 1010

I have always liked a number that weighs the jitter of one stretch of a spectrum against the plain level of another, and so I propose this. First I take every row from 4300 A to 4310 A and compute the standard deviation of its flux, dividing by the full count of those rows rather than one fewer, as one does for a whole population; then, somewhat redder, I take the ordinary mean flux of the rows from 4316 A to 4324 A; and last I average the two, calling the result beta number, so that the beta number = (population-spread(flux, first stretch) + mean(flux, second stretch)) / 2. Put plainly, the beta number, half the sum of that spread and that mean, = 109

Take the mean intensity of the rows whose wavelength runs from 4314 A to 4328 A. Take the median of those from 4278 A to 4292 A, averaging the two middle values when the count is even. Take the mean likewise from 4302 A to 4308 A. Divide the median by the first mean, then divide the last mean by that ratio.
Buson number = 158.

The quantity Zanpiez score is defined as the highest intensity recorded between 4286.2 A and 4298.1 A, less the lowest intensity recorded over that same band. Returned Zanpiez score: 41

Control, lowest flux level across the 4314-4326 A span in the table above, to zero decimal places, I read 196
